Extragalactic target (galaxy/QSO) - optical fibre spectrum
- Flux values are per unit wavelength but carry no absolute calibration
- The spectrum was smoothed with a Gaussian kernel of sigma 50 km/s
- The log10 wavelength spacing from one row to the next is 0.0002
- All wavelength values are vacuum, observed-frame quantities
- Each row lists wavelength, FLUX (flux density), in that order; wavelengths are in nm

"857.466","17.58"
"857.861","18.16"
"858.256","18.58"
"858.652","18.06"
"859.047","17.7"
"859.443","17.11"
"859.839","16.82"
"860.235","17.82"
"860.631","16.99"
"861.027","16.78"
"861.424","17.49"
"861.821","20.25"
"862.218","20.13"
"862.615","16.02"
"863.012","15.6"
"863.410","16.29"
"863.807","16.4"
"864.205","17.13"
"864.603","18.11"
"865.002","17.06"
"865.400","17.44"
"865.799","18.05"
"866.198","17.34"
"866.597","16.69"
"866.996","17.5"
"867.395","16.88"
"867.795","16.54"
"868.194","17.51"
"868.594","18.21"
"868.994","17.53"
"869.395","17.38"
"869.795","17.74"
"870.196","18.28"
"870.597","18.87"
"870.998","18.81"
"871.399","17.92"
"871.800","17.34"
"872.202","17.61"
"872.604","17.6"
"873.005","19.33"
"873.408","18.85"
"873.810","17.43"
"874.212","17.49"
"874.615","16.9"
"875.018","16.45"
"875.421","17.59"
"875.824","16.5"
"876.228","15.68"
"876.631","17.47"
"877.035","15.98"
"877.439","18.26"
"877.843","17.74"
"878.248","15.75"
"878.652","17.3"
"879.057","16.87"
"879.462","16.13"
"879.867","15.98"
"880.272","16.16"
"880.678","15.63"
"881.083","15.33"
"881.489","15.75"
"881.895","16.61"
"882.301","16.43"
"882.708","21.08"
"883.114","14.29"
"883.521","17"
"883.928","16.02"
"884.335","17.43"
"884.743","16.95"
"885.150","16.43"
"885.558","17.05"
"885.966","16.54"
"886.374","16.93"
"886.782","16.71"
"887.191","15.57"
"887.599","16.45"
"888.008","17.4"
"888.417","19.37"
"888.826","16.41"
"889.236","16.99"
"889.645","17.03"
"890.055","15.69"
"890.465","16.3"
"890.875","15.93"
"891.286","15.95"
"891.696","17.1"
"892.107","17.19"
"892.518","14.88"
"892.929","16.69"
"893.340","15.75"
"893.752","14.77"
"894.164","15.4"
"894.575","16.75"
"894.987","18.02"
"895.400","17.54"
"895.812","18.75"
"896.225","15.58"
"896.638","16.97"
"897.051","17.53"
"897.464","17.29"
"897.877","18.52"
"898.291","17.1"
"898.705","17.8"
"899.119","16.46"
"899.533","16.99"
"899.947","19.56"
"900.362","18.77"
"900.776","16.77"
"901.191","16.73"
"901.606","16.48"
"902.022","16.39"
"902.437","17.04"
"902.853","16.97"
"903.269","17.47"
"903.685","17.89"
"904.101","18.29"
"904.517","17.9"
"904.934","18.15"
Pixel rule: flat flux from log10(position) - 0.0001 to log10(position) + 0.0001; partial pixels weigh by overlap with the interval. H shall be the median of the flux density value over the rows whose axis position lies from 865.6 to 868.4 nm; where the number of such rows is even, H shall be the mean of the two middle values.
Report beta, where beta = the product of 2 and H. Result 34.7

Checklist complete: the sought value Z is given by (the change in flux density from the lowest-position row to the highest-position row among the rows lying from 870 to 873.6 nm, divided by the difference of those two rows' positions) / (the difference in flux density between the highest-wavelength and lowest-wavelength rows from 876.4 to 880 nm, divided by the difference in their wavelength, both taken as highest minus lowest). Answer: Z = -0.4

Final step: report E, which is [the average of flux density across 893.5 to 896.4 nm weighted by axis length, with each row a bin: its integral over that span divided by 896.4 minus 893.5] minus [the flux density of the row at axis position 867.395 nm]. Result -0.20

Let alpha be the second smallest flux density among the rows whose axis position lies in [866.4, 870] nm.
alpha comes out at 16.69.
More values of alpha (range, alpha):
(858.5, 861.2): 16.82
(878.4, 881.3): 15.63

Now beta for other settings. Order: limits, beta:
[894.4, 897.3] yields 35.1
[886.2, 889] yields 33.4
